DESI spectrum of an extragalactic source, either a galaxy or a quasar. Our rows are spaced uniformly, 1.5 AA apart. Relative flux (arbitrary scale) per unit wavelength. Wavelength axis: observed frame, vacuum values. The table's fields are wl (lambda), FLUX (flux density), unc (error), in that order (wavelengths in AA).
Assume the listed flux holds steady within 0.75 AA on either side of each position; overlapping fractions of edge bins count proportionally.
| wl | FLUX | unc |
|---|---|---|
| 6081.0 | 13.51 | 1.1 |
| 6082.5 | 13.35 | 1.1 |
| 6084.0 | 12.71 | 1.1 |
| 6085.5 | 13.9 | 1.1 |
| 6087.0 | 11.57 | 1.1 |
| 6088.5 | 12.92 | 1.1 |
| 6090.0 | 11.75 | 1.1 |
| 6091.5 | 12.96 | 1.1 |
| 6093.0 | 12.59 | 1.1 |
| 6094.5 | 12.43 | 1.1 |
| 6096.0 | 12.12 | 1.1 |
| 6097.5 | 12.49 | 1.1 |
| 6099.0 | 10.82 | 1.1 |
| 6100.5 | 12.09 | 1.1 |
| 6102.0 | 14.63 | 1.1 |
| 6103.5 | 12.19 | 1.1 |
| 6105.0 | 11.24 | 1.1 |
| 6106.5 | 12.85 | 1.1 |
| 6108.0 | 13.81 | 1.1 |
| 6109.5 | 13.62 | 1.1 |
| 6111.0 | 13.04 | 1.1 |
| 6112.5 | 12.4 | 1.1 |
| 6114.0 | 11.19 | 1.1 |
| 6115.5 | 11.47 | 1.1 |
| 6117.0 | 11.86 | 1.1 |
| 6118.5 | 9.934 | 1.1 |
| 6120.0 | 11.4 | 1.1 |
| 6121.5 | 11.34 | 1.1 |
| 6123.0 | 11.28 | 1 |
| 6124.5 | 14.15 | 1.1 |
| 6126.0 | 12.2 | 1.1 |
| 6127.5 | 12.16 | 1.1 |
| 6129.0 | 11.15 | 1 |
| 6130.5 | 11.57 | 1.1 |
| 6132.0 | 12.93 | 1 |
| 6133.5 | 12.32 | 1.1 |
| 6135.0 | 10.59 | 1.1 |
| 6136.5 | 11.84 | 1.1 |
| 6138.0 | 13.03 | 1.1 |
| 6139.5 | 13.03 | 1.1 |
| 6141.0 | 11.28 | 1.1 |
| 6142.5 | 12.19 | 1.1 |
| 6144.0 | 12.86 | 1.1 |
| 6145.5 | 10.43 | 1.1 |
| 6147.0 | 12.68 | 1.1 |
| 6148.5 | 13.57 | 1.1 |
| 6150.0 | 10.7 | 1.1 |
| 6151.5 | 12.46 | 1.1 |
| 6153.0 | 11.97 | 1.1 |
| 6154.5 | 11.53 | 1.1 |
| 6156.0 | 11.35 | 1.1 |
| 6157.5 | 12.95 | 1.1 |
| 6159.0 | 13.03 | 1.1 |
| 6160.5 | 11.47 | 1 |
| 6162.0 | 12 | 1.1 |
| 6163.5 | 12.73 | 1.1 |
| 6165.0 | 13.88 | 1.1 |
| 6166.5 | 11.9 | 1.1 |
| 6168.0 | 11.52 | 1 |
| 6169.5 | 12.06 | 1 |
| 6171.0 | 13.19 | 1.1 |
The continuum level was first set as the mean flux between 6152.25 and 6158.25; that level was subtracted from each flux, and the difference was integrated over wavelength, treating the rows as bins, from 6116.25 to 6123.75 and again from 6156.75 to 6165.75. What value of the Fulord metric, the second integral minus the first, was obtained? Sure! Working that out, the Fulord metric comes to 12.4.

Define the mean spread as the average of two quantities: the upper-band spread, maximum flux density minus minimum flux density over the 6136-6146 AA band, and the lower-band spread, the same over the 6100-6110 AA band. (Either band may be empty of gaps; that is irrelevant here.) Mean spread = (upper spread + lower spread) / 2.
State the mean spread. 3.0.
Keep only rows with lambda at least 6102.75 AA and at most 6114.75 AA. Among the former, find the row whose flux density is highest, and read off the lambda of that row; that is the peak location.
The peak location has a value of 6108.0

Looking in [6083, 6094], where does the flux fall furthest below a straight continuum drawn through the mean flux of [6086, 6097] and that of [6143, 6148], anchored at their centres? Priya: 6087.0 AA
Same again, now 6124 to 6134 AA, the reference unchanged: 6129.0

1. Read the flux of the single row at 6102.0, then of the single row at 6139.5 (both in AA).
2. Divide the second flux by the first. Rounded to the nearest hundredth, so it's 0.89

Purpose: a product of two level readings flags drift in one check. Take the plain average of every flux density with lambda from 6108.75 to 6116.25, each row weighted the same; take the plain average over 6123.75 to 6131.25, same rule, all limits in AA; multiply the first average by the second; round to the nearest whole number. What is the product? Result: 151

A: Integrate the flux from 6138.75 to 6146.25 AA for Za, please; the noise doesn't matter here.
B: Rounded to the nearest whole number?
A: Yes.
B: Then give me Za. 90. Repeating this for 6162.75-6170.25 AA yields 93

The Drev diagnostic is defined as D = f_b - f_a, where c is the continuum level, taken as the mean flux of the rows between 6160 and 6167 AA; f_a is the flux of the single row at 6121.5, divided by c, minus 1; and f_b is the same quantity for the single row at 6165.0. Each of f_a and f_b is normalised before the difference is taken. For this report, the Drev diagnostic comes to 0.20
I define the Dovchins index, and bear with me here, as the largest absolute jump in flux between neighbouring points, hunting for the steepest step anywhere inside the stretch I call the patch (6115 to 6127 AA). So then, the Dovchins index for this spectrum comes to 2.9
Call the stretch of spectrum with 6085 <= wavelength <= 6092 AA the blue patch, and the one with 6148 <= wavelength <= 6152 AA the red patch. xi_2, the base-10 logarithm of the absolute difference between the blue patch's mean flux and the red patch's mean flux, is -0.4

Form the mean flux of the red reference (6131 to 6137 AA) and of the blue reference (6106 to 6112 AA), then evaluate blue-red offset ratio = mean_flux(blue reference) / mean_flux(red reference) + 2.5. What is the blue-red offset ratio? 3.62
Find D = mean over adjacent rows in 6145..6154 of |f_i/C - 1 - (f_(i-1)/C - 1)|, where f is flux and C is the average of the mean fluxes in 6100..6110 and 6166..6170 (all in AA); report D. 0.134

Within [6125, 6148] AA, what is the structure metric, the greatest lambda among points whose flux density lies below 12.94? 6147.0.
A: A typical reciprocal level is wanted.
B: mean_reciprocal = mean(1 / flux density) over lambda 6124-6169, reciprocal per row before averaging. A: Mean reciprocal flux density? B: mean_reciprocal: 0.0826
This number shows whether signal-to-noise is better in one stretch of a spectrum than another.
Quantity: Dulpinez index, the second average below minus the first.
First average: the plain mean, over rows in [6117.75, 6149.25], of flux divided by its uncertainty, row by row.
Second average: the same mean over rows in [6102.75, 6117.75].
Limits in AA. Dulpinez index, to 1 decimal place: 0.2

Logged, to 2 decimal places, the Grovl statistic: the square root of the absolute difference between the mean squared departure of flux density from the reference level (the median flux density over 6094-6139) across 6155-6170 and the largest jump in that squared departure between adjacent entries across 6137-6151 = 1.41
